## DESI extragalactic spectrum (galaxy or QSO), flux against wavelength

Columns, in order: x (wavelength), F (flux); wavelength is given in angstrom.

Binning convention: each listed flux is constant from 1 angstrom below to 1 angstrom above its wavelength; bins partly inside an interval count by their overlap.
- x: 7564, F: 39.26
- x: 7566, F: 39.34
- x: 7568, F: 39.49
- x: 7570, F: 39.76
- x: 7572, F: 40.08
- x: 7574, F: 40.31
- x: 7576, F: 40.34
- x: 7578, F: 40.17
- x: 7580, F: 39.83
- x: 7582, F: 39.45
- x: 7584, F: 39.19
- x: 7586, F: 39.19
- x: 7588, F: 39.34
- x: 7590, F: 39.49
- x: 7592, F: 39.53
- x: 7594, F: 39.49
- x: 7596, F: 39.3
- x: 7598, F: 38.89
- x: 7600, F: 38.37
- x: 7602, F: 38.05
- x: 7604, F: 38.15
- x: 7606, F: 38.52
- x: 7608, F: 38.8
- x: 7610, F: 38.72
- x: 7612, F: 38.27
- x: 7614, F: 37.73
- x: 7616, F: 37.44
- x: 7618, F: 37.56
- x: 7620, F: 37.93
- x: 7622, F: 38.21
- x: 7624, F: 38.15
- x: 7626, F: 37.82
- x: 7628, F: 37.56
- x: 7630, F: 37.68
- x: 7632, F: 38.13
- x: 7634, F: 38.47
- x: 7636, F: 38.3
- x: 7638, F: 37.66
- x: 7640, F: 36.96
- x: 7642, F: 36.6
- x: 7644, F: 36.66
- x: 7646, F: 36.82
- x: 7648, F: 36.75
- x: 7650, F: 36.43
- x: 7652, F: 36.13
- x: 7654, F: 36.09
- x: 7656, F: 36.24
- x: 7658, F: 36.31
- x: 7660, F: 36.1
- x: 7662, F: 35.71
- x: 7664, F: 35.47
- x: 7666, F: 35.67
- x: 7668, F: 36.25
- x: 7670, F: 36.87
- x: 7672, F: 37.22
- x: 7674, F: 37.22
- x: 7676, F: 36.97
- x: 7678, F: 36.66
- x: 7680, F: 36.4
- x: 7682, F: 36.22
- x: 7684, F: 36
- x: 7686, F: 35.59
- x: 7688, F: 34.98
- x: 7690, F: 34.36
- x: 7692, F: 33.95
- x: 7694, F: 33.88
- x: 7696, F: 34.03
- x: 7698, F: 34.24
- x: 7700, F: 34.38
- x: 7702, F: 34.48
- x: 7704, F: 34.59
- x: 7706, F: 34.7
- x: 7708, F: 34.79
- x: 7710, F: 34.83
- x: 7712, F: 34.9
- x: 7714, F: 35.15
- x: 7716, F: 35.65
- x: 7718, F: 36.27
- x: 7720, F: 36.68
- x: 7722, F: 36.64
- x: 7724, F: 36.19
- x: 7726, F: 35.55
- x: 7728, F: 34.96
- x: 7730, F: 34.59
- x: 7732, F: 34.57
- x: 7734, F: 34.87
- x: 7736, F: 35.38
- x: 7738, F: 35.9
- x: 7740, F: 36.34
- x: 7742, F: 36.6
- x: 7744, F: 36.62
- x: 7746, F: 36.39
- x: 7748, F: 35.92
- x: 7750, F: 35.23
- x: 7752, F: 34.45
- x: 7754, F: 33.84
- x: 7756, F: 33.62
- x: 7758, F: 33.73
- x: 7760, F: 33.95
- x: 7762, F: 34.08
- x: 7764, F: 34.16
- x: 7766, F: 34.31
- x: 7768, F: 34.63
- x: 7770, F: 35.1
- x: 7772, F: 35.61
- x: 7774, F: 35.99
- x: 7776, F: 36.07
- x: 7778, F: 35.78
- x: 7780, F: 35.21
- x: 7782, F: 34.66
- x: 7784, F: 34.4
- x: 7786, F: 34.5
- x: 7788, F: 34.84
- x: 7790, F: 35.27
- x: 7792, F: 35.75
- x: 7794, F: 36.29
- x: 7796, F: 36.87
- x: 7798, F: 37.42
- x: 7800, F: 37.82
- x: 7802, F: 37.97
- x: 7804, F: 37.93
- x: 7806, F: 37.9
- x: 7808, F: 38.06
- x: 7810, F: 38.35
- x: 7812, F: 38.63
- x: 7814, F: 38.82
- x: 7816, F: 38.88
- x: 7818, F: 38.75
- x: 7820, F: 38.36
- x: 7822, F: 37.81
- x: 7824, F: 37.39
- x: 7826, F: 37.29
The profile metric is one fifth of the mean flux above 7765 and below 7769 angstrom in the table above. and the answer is 6.9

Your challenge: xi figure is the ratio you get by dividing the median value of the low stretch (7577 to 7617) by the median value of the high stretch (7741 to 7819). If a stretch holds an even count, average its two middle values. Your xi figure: 1.09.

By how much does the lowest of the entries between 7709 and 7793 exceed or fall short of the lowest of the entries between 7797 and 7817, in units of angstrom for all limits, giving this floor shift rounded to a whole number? -4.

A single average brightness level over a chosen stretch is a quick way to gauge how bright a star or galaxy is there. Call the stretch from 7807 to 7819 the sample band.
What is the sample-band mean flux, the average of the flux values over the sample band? 38.6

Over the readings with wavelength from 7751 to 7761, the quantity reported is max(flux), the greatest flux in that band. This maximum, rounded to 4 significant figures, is 34.45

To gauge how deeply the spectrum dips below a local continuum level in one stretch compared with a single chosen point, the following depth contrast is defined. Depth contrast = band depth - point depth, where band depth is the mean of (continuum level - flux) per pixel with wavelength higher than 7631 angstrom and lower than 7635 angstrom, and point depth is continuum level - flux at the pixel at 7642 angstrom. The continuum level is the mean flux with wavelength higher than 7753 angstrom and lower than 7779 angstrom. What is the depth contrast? -1.7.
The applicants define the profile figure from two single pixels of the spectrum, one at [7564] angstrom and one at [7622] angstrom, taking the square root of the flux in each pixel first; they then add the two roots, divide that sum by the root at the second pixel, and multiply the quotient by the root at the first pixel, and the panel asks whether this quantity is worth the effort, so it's 12.6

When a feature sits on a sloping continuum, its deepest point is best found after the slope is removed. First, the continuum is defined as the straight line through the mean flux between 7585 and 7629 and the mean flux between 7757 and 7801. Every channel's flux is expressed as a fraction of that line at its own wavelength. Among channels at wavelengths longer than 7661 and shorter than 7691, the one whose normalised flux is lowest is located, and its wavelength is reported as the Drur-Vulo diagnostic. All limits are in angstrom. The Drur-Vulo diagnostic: 7690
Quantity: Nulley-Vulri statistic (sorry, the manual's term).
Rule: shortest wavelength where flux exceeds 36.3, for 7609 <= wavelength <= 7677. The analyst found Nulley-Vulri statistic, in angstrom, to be 7610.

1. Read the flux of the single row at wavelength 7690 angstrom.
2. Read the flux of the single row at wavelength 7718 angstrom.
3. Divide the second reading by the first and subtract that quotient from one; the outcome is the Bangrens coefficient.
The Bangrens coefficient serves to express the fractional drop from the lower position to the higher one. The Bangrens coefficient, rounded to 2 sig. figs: -0.056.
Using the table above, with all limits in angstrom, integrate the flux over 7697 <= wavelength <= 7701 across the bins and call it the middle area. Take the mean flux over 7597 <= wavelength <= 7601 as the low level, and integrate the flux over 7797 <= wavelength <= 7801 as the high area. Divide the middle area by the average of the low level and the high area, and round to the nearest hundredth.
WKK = 1.45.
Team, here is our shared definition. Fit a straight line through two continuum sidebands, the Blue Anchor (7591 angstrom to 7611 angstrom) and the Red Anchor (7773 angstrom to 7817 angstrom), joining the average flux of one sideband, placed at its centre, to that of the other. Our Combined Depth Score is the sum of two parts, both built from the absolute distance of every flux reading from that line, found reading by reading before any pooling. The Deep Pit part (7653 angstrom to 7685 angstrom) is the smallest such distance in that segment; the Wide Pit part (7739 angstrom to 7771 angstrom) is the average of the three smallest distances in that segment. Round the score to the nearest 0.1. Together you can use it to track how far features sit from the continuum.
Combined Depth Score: 1.5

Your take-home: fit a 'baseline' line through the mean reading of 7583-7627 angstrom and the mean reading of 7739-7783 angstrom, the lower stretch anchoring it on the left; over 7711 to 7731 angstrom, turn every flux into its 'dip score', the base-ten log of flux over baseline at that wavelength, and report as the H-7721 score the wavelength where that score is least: 7712 angstrom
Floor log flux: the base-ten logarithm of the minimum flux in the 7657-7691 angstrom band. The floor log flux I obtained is 1.54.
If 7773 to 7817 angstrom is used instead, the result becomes 1.54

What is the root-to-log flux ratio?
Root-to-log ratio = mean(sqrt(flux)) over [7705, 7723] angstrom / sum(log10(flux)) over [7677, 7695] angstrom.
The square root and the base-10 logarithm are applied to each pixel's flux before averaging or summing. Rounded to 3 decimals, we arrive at 0.428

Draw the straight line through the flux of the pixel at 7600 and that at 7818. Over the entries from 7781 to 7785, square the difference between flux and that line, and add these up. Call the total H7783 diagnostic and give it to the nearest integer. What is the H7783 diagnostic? 35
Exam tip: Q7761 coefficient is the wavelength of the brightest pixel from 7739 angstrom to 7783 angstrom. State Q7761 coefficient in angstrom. 7744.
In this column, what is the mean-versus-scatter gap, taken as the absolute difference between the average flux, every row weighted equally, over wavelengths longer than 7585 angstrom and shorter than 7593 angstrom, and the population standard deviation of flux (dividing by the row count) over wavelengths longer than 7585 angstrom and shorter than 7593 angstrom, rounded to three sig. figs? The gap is 39.3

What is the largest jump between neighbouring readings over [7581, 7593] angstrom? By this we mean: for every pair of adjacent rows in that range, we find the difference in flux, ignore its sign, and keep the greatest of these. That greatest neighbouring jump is 0.3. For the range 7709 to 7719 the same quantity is 0.6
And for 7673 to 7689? 0.6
